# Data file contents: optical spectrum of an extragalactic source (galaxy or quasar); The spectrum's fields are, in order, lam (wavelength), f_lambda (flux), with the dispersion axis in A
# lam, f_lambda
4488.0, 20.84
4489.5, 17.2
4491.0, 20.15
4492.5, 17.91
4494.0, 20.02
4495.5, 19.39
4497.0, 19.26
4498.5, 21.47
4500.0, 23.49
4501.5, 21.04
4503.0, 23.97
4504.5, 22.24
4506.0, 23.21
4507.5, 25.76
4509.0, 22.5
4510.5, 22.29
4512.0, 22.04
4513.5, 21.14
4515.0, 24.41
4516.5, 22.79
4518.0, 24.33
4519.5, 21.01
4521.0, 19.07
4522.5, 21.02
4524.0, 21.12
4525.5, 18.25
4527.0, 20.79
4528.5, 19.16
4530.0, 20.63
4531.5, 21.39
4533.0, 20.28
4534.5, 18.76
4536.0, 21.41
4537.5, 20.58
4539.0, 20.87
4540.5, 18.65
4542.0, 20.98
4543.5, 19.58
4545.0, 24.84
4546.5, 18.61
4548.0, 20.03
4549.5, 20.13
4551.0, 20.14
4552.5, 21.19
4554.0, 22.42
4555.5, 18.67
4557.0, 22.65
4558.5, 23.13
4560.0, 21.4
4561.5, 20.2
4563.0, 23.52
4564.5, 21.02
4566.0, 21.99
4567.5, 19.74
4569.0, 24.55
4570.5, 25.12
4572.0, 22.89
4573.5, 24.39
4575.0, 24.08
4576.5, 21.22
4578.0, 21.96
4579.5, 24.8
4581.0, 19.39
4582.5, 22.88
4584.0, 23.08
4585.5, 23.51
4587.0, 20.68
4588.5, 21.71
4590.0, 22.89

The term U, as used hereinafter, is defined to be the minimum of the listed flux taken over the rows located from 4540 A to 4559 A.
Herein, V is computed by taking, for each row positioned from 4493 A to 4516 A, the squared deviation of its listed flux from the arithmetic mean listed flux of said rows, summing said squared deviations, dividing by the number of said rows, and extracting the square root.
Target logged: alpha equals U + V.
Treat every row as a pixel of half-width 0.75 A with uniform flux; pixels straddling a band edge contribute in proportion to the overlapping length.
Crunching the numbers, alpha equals 20.4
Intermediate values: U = 18.61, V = 1.78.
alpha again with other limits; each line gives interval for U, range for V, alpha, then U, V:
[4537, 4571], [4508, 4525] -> 20.1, 18.61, 1.48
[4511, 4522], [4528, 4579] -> 20.9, 19.07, 1.84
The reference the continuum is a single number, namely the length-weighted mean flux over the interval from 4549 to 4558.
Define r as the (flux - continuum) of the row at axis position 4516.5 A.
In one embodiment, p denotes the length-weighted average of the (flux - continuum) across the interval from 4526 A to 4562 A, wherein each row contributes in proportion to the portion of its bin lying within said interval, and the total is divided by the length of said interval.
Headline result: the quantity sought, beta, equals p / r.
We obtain -0.2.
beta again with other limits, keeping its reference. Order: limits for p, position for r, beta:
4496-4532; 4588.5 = 1.1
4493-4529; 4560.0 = 1.6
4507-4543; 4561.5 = -0.3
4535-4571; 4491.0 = -0.4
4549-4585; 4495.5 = -0.8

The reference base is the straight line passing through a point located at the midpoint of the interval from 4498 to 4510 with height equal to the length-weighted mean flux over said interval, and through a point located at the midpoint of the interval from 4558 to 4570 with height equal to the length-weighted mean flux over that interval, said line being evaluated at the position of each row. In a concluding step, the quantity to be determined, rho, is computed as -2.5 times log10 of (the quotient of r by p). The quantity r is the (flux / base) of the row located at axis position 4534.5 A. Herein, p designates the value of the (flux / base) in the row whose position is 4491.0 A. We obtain 0.04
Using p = 0.87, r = 0.83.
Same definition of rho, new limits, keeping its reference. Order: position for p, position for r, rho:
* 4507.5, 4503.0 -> 0.08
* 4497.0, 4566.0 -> -0.20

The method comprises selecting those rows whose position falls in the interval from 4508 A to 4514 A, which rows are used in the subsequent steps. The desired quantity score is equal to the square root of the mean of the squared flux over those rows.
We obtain 22.0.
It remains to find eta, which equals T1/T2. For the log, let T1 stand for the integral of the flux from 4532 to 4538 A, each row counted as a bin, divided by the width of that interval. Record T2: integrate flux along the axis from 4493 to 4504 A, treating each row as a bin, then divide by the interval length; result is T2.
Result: 0.96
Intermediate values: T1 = 20.3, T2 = 21.2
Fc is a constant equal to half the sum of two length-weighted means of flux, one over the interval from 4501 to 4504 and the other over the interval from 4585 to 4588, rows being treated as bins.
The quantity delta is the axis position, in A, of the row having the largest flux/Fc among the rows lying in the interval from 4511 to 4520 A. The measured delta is 4515.0 A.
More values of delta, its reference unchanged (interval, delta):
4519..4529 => 4524.0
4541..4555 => 4545.0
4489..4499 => 4498.5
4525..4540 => 4536.0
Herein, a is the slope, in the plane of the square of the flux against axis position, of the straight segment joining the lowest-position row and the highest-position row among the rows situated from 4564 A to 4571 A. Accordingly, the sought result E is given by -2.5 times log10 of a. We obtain -3.7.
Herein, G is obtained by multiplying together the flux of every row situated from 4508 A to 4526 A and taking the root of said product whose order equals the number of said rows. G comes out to 21.6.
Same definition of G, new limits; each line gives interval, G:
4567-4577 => 23.1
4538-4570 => 21.1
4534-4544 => 20.1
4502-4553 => 21.2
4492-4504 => 20.7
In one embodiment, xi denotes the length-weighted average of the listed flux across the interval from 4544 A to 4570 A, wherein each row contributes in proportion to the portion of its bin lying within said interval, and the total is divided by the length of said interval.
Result 21.4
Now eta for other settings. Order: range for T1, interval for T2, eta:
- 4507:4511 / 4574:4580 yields 1.02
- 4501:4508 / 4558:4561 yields 1.06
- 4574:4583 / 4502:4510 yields 0.96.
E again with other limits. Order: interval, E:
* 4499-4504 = -2.2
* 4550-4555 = -3.8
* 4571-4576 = -3.2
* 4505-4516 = -2.0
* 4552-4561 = -0.2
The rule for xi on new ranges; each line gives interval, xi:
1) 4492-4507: 21.3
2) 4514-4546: 20.9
